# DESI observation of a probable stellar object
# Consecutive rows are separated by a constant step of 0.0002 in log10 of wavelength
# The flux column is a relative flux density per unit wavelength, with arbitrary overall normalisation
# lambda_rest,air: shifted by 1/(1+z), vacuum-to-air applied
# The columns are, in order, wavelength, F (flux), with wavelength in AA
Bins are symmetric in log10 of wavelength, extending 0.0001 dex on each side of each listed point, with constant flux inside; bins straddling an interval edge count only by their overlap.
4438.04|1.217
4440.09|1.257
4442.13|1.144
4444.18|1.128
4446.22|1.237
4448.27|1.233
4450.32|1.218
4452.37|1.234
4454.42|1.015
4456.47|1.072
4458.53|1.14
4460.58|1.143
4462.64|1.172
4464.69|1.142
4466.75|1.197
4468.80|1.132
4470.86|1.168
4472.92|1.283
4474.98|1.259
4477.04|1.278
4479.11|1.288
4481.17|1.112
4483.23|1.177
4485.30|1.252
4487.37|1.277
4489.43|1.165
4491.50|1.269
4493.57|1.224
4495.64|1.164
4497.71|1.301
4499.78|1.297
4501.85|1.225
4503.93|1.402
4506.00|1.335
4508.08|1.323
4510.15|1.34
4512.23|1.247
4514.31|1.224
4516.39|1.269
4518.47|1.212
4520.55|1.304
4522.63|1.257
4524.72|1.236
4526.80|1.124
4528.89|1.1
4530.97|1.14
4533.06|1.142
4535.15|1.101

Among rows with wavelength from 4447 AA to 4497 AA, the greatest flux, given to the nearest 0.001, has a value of 1.288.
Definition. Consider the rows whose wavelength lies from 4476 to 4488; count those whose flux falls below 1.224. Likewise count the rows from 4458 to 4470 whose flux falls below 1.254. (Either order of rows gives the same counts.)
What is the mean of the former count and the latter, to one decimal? 4.0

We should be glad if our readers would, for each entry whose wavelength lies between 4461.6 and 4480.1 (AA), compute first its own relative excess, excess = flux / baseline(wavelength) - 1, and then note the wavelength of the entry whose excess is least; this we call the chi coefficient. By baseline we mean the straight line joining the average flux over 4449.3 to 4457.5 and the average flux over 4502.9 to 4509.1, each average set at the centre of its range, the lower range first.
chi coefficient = 4468.80 AA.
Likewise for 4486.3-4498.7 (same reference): 4495.64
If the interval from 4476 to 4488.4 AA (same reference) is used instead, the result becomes 4481.17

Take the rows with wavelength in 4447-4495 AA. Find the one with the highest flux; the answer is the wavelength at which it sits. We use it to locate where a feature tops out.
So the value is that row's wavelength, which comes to 4479.11 AA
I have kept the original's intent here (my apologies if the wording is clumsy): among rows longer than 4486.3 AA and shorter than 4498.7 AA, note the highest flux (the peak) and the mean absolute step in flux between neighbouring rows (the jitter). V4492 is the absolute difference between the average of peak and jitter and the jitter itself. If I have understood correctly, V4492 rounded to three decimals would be 0.605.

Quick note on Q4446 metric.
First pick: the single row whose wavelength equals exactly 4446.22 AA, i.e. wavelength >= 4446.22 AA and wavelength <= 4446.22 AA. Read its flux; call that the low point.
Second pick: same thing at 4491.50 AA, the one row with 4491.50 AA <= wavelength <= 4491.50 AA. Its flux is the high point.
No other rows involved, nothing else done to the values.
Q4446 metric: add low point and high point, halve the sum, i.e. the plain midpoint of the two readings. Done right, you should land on 1.25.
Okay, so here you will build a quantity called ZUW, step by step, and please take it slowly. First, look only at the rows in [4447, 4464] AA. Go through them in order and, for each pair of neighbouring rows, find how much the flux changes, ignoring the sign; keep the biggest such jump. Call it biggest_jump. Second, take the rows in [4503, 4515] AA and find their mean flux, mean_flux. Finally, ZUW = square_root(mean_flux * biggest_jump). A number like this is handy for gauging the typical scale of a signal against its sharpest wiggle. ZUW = 0.54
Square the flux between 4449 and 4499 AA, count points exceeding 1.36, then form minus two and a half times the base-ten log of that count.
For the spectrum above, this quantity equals -2.9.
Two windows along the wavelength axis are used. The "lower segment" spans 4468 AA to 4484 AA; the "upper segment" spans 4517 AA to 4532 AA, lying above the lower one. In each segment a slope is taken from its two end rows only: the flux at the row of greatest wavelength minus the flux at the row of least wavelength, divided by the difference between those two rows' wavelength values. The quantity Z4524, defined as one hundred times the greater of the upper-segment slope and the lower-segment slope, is 0.31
